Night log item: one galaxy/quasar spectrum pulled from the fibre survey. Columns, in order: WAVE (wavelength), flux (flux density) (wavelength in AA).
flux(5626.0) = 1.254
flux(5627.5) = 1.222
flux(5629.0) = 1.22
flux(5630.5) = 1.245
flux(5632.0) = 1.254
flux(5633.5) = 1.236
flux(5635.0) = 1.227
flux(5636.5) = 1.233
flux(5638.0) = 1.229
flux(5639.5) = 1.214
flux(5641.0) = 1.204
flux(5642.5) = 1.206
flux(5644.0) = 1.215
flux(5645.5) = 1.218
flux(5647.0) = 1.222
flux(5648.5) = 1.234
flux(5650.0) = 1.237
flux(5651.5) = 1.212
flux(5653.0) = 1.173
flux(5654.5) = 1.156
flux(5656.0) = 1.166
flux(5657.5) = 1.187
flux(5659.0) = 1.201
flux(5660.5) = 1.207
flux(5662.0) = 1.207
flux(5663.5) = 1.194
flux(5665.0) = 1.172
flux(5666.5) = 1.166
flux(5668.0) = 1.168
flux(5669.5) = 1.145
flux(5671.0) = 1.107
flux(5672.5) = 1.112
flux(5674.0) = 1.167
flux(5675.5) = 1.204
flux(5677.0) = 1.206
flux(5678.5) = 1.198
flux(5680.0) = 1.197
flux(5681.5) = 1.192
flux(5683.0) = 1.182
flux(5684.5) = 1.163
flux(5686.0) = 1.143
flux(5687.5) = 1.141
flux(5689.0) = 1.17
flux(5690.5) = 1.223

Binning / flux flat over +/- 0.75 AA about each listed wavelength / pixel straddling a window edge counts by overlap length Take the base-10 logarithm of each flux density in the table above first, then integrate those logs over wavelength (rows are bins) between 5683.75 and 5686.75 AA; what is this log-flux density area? 0.19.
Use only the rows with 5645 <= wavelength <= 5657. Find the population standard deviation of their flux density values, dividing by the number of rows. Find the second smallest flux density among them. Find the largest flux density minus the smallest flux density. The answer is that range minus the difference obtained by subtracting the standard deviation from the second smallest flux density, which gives -1.05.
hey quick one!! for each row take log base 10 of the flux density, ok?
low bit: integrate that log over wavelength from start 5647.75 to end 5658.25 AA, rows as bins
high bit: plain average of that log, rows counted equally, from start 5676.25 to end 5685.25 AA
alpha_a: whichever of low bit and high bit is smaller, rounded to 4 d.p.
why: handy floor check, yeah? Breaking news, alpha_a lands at 0.0754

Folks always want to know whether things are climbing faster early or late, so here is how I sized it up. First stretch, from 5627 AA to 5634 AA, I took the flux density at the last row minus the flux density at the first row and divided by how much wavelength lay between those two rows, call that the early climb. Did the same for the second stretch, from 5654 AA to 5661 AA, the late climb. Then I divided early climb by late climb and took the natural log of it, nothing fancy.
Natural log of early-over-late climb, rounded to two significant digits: -1.3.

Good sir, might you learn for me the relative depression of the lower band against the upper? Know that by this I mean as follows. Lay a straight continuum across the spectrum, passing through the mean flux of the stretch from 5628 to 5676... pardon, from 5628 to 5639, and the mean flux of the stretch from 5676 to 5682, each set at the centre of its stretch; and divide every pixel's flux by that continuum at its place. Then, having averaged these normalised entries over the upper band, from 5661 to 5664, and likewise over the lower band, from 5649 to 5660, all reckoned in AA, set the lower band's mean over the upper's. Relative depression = 0.99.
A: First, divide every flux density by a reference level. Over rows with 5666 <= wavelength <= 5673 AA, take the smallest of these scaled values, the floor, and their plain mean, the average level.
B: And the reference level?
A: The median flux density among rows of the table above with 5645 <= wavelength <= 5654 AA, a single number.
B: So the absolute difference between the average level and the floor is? 0.027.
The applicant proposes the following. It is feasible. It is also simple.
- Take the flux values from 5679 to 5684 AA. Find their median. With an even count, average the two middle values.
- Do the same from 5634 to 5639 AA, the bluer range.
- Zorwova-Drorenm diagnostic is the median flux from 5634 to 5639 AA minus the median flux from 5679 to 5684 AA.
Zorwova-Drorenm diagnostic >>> 0.037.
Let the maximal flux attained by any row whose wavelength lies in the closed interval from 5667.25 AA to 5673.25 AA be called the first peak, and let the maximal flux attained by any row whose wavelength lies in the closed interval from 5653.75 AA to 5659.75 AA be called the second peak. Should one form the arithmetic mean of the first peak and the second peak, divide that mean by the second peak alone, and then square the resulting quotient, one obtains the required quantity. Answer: 0.97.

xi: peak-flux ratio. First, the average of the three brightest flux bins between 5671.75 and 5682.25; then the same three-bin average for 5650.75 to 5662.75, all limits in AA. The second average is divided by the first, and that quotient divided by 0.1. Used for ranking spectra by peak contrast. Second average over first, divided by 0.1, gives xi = 10.0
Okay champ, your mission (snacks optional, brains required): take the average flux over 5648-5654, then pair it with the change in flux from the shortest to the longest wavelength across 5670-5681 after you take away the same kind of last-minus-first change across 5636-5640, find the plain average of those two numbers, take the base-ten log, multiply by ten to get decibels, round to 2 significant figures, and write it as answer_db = -1.8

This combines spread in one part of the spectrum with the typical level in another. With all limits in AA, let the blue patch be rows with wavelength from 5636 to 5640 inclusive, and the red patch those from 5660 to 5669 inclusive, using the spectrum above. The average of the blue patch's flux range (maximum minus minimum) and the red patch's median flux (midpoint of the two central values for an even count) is 0.601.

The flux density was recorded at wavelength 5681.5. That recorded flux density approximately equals 1.192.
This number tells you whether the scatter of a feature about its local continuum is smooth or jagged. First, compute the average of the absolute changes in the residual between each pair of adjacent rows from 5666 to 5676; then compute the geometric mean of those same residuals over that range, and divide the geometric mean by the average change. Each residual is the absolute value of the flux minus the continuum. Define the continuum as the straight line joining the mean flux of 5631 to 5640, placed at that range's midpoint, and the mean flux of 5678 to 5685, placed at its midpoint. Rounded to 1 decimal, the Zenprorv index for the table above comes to 1.7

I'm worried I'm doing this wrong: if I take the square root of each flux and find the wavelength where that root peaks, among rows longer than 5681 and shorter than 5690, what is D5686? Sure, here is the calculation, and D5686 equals 5681.5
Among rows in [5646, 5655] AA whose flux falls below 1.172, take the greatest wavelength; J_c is 5654.5 AA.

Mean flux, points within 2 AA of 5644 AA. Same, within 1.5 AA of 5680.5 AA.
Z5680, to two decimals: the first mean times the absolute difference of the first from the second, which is 0.02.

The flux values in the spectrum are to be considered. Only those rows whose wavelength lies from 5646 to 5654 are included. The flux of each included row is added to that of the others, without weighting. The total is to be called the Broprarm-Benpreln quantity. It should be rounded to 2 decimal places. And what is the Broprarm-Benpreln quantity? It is 6.08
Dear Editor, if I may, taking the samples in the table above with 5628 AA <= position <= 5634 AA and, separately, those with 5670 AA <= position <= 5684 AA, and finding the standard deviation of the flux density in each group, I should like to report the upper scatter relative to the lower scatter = 3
